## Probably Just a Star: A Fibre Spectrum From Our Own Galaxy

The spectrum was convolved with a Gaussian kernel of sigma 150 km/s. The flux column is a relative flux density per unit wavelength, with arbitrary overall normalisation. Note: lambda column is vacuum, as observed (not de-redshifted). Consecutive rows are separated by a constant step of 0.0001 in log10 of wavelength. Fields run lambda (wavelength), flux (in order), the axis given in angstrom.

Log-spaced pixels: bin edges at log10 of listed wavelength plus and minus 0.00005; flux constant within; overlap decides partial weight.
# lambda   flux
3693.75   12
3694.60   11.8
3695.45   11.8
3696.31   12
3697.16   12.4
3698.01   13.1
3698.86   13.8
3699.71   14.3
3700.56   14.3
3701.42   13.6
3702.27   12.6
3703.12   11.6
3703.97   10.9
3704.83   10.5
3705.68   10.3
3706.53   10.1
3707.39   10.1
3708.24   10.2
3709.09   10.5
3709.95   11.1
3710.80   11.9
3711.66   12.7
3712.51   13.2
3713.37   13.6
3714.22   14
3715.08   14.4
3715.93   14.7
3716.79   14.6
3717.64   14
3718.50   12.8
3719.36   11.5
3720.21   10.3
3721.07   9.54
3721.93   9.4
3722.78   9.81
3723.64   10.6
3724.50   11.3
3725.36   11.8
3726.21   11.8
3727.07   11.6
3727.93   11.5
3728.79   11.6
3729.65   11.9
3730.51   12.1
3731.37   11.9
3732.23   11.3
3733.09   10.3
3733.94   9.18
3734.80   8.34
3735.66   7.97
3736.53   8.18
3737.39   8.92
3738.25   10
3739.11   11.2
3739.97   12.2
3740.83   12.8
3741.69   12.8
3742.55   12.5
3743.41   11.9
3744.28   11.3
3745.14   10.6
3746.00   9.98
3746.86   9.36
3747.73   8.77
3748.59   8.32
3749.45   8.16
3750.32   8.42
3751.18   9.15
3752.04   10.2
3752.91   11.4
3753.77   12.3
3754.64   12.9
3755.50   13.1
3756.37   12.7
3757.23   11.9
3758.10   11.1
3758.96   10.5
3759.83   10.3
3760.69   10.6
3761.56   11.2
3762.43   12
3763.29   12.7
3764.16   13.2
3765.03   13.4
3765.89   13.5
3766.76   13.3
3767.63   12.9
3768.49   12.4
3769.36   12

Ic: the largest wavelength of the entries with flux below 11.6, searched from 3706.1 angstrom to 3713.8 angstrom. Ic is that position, 3709.95 angstrom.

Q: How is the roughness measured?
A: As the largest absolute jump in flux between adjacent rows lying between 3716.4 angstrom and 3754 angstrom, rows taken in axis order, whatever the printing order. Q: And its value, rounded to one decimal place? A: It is 1.3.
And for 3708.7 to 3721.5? 1.3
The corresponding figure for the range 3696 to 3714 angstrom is 1.0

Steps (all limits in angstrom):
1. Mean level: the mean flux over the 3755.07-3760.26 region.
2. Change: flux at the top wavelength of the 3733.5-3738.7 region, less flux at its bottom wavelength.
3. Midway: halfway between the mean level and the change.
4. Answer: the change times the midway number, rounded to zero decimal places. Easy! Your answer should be 5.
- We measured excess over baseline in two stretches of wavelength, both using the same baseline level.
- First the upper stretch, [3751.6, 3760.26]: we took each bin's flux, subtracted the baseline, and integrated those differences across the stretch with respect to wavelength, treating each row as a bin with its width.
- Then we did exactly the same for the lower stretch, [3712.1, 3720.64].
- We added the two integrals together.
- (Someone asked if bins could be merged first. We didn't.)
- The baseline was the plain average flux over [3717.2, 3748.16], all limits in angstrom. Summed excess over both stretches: 28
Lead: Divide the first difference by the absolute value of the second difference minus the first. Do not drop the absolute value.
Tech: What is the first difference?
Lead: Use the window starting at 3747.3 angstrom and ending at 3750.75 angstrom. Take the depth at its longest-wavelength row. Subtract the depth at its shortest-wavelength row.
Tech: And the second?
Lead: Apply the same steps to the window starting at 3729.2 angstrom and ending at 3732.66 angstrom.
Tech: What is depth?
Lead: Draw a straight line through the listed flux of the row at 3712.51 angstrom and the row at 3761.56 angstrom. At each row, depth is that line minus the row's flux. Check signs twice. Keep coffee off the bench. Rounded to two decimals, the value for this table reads 0.98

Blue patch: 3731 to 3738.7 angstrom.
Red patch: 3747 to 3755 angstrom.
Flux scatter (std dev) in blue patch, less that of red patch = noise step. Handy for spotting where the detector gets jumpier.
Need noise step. -0.4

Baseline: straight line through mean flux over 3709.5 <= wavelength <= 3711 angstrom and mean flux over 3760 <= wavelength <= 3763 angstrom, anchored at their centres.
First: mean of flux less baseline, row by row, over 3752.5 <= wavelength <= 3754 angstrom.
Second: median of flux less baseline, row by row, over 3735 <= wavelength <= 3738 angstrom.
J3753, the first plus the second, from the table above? -2.7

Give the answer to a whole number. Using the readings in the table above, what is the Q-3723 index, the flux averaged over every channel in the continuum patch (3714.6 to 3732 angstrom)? 12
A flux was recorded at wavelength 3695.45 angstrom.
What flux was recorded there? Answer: 11.8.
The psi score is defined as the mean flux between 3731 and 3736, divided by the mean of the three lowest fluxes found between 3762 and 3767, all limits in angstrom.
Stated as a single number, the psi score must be 0.8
